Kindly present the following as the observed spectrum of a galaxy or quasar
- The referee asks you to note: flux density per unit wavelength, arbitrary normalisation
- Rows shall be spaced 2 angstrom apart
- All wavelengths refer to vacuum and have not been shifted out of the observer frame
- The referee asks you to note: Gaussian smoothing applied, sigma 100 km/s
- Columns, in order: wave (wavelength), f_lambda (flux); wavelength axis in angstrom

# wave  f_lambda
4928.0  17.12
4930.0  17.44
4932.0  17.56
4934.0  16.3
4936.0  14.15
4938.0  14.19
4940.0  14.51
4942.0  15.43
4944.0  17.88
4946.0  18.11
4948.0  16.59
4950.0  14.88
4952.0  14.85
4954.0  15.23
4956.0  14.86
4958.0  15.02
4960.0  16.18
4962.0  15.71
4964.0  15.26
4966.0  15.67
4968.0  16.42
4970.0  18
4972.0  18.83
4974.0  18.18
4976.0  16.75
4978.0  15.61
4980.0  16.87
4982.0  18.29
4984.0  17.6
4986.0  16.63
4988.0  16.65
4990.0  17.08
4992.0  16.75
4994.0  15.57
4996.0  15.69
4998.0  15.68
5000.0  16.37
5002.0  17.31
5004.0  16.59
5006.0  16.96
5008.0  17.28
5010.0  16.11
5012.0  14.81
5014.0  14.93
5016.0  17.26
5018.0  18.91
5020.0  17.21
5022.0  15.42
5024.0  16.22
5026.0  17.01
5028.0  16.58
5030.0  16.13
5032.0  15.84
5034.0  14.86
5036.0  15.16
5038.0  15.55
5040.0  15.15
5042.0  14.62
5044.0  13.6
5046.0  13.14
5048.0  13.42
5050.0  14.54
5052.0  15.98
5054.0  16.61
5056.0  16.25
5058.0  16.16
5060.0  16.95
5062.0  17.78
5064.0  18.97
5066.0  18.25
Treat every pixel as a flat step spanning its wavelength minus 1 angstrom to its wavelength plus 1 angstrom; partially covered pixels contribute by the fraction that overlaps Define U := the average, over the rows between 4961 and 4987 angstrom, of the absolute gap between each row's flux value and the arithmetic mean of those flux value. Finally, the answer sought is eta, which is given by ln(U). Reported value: -0.02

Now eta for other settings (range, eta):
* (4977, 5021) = -0.26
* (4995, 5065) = 0.03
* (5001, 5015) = -0.15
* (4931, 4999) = 0.06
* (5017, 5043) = -0.12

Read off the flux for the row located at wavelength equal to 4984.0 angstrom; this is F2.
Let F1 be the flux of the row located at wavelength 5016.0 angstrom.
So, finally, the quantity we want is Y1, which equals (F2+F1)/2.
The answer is 17.4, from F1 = 17.26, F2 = 17.6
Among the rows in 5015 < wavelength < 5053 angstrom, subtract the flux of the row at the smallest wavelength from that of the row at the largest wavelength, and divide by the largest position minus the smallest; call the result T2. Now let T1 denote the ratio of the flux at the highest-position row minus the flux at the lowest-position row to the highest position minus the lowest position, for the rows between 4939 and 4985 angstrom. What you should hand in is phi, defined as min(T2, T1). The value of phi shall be -0.036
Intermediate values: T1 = 0.07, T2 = -0.04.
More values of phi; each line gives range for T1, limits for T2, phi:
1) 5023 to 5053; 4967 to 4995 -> -0.033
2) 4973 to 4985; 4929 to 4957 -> -0.099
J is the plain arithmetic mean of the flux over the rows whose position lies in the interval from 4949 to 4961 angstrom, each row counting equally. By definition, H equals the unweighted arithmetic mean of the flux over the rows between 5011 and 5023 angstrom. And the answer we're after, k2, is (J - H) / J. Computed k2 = -0.08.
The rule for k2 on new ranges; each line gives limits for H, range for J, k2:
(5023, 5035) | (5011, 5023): 0.02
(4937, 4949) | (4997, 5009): 0.03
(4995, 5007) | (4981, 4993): 0.04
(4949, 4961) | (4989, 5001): 0.06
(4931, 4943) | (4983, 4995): 0.08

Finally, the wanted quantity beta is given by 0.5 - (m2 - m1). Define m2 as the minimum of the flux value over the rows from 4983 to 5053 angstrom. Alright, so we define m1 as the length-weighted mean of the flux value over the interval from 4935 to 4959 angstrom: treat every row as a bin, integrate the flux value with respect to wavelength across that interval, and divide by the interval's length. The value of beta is 2.8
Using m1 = 15.5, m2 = 13.14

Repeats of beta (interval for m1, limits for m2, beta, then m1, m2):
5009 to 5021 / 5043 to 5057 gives 3.9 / 16.5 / 13.14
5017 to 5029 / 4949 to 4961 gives 2.5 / 16.9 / 14.85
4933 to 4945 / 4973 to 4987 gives 0.3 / 15.4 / 15.61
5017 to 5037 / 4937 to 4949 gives 2.6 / 16.3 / 14.19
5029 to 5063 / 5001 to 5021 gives 1.1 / 15.4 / 14.81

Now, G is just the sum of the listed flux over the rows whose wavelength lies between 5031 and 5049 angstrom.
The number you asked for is 131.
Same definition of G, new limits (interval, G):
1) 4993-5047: 430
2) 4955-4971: 127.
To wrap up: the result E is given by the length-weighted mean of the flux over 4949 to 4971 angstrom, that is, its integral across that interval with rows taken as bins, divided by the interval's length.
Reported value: 15.6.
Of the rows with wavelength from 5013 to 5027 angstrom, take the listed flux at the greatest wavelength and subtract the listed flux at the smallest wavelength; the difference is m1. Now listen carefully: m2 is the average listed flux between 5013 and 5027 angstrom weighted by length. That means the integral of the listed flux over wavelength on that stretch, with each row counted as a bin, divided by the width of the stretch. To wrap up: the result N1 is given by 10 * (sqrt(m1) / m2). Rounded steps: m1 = 2.1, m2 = 16.7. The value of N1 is 0.86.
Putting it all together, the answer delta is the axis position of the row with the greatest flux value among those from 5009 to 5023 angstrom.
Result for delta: 5018.0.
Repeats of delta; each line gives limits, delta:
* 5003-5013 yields 5008.0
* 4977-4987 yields 4982.0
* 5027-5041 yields 5028.0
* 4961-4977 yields 4972.0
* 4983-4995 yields 4984.0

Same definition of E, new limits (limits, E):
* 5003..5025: 16.5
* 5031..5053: 14.7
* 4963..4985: 17.0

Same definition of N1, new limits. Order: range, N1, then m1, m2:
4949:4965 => 0.40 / 0.4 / 15.2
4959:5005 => 0.38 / 0.4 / 16.7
